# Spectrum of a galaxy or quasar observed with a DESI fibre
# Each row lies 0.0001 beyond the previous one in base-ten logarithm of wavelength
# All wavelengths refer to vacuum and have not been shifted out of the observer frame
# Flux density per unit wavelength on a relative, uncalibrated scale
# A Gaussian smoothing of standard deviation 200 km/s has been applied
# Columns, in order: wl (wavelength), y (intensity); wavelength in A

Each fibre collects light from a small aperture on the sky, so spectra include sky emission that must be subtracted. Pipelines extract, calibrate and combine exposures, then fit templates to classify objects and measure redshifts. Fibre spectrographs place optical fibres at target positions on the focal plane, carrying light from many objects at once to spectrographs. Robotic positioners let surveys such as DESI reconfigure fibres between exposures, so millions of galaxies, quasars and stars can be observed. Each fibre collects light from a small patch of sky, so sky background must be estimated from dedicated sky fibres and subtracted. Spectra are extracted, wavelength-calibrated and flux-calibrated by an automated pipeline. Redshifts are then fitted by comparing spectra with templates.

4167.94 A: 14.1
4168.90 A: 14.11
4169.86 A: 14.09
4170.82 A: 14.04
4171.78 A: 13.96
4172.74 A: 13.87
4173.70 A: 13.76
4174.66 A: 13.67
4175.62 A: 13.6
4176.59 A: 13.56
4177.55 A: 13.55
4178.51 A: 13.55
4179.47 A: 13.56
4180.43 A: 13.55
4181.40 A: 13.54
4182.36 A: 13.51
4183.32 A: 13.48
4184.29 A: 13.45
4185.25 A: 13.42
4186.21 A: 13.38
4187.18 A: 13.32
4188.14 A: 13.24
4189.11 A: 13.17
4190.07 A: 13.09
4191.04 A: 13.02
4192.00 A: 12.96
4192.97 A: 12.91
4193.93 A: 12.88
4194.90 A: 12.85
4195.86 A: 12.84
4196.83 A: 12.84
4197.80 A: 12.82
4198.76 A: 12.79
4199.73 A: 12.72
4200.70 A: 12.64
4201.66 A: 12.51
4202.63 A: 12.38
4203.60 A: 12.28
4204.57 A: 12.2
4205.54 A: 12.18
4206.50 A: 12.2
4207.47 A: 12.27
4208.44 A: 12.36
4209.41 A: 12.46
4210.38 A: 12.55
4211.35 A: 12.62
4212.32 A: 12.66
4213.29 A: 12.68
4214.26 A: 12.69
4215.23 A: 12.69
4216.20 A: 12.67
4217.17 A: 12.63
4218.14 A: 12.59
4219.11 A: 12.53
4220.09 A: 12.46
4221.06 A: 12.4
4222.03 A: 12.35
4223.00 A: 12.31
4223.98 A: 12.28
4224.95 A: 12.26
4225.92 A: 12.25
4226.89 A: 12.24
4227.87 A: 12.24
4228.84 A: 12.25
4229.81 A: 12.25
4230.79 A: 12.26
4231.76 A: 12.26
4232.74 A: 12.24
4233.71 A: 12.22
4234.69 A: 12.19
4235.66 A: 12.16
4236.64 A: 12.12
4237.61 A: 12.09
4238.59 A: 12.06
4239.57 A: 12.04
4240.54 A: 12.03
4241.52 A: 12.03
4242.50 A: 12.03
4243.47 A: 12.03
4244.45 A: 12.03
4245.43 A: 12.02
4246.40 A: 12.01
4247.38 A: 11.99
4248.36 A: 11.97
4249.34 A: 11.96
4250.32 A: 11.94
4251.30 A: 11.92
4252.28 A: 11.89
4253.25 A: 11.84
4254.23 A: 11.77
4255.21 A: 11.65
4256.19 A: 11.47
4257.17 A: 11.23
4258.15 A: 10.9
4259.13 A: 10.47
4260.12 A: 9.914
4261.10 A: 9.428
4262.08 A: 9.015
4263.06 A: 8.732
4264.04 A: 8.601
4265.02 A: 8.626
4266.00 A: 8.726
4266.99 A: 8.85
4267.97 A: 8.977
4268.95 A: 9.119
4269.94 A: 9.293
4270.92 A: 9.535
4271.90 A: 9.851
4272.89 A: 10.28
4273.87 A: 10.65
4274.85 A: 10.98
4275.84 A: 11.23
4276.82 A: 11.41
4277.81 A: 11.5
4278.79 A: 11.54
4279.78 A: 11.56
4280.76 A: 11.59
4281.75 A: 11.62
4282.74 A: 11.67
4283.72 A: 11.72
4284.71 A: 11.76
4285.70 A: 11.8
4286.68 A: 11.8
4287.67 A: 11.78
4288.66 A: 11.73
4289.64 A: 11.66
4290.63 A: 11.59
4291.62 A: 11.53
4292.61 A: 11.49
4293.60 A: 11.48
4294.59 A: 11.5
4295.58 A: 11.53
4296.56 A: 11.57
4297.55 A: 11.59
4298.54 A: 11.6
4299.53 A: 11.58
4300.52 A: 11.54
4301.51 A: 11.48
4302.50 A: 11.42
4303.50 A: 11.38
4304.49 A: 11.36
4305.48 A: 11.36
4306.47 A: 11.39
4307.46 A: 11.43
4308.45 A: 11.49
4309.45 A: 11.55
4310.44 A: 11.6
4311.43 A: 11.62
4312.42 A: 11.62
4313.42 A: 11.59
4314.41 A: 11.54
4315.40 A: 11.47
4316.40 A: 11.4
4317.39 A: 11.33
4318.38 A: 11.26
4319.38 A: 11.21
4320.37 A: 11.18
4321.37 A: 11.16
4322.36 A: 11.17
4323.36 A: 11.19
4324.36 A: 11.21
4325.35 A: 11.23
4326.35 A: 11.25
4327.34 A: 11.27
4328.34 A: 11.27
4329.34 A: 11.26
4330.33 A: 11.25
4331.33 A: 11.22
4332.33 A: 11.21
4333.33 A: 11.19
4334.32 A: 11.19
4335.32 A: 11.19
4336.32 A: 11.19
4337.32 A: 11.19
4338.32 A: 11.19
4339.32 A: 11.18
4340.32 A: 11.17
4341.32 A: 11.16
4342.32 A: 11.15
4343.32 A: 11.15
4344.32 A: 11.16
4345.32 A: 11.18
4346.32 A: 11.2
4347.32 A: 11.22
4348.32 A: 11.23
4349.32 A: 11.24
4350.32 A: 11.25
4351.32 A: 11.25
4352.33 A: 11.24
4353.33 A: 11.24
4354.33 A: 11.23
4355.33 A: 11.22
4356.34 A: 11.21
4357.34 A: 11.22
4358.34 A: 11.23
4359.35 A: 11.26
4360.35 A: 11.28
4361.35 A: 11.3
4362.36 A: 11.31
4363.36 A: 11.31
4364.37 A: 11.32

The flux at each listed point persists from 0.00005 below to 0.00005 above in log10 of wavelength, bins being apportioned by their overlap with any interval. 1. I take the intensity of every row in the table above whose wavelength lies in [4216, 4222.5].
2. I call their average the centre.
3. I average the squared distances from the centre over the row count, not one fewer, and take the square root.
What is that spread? 0.111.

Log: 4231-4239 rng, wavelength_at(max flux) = 4231.76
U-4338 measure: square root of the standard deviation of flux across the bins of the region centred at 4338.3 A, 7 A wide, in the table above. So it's 0.11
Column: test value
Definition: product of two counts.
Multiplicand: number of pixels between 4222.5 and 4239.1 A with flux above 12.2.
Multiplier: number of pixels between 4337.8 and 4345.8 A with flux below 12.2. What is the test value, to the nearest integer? 96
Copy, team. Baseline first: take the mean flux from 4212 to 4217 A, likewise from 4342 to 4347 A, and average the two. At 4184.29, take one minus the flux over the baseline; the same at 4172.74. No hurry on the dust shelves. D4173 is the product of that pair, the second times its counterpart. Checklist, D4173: 0.021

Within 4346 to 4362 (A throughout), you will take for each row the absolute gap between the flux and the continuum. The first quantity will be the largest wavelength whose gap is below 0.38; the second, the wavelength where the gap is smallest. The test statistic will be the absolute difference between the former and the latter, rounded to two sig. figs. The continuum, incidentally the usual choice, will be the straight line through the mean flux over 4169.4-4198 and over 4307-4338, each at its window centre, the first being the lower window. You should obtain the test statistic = 6.0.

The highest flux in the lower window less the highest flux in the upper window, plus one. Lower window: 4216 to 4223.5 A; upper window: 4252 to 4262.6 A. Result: 1.8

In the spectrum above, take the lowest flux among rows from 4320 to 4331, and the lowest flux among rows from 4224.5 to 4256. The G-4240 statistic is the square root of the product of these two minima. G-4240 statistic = 11.4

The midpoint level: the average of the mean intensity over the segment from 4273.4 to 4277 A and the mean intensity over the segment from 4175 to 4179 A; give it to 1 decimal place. 12.3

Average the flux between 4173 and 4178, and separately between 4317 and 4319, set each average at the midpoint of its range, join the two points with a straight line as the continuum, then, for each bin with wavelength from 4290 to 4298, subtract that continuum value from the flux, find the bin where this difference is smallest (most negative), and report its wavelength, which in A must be 4292.61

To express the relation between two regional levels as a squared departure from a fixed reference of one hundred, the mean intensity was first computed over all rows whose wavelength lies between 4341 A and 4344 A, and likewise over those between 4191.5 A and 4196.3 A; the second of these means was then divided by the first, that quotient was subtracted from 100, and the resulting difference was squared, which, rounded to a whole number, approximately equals 9770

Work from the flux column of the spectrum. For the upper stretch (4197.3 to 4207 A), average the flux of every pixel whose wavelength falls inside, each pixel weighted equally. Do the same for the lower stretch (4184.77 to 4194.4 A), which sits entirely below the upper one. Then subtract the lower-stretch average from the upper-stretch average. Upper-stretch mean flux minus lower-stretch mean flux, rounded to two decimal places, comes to -0.67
